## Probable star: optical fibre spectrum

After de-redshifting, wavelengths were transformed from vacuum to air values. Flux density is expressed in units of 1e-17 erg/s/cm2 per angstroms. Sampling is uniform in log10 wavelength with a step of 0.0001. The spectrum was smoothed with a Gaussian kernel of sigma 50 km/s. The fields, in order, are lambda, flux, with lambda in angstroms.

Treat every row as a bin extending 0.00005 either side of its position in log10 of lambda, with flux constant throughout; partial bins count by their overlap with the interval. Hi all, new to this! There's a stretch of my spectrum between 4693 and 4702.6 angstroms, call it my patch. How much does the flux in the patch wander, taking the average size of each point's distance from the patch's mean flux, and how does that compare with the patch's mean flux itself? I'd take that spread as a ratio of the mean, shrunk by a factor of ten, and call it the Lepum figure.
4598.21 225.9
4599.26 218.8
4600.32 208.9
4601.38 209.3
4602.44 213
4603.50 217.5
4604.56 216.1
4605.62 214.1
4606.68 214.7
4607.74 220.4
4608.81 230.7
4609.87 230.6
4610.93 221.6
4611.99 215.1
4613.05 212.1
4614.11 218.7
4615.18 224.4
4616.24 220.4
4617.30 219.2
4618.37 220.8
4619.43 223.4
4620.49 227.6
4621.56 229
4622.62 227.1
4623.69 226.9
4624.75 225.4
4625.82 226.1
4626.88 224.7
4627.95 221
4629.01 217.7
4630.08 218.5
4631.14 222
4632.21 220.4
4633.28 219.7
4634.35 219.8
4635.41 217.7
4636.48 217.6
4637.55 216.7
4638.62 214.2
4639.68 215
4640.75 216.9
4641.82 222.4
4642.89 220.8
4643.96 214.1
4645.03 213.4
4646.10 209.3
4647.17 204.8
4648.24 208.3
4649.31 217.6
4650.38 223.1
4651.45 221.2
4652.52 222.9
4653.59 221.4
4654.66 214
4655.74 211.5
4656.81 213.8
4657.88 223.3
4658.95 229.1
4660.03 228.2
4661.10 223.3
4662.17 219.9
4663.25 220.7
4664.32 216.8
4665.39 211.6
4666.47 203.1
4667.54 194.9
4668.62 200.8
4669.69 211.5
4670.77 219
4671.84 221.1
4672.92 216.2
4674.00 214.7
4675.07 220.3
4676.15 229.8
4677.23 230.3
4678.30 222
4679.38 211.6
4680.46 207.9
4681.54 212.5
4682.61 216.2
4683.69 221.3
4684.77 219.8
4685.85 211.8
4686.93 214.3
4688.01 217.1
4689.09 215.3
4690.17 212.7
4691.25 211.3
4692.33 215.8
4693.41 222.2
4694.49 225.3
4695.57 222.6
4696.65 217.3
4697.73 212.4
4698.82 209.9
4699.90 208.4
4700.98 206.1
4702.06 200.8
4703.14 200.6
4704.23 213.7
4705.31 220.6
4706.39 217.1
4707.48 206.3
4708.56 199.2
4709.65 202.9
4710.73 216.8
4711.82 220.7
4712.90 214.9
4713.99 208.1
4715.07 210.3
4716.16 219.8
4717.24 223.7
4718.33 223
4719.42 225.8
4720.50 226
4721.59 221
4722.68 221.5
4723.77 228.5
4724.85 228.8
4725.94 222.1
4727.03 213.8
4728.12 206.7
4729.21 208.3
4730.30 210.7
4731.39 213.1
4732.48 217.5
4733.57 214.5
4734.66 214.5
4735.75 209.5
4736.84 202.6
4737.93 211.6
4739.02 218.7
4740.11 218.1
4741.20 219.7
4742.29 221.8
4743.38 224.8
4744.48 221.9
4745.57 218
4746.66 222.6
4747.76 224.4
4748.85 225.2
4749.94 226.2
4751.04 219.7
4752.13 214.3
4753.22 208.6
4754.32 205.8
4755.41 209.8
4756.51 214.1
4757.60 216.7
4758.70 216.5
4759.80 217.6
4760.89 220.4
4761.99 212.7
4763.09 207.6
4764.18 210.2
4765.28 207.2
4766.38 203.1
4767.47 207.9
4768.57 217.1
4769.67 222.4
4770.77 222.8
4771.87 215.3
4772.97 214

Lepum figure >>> 0.0033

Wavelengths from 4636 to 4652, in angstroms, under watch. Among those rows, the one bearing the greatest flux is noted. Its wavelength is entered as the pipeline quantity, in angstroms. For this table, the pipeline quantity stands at 4650.38 angstroms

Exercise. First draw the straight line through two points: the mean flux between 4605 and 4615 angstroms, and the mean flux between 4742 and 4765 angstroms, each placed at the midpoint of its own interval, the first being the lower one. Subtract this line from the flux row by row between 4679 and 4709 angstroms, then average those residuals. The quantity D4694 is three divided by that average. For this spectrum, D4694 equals -0.6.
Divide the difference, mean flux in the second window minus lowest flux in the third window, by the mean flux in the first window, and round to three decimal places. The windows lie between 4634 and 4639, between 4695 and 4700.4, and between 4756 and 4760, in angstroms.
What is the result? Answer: 0.000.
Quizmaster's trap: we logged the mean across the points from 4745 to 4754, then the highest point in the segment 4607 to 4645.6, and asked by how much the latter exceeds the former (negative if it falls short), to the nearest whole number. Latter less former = 11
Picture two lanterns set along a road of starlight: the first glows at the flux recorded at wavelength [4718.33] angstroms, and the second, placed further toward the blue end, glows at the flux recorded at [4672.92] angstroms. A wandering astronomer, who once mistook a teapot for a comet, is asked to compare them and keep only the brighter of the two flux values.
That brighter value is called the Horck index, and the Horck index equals 223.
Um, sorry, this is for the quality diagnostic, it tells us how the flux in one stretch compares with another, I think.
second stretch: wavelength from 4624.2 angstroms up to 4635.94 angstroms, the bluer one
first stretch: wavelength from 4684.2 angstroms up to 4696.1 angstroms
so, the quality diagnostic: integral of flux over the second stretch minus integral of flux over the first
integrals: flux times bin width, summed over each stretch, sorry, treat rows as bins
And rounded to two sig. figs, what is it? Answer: 15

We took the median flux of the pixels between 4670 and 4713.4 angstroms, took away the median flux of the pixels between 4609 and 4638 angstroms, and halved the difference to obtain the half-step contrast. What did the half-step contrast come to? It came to -3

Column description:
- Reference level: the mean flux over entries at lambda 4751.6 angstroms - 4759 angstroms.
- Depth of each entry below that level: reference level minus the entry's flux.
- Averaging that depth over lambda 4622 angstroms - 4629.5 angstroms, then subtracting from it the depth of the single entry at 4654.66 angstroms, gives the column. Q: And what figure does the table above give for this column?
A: -10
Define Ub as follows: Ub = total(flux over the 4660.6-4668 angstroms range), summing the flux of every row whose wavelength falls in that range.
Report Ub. 1490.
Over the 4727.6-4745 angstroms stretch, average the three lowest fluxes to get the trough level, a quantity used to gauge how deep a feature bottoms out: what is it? 206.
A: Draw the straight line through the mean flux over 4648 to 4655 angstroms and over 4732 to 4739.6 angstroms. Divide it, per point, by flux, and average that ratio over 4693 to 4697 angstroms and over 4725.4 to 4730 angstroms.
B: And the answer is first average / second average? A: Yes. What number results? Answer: 0.97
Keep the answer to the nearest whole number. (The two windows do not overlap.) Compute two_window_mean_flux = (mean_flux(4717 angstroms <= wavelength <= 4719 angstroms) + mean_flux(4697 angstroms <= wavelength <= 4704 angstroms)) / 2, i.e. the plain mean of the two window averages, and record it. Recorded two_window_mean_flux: 215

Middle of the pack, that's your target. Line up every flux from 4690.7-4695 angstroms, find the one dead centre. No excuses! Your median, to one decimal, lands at 219.0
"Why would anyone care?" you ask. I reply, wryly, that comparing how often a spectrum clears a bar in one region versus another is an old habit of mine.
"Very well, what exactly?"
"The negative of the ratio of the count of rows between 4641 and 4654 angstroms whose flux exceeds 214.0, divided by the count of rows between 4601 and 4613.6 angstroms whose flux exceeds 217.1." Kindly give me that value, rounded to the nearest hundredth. -1.60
